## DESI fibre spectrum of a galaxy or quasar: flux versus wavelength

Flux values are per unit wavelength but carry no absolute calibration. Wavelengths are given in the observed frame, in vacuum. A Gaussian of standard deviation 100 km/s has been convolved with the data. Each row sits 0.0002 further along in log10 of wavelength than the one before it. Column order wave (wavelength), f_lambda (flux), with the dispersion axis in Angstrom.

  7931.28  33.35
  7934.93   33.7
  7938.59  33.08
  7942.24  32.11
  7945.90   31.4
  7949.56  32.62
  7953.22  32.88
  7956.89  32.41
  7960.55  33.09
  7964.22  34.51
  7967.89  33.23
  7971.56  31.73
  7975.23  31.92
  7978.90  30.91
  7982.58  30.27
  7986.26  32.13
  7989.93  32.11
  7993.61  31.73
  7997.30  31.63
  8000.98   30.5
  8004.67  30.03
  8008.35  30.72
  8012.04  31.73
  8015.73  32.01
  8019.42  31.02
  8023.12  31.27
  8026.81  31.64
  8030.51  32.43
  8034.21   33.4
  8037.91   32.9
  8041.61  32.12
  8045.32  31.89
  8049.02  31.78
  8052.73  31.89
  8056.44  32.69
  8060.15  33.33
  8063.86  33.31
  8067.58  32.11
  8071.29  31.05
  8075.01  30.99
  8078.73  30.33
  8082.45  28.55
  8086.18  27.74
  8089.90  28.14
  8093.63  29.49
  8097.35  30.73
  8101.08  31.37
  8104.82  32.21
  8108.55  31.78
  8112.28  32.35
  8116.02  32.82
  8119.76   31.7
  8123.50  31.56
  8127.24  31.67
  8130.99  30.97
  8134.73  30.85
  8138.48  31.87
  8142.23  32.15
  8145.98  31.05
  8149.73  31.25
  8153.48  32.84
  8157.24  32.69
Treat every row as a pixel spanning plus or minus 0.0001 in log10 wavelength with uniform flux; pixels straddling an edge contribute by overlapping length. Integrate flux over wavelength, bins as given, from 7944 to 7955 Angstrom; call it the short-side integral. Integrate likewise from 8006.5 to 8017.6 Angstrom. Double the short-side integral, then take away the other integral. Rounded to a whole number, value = 361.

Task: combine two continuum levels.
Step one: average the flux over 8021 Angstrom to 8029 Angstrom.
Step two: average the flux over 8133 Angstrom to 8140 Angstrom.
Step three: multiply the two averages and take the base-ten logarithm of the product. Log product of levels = 2.99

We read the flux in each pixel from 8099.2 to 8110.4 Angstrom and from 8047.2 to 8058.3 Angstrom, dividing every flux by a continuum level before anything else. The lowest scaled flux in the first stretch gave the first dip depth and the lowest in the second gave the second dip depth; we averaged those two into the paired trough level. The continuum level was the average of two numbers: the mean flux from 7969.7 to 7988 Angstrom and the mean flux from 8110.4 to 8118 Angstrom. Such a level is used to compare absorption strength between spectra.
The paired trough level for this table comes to 0.99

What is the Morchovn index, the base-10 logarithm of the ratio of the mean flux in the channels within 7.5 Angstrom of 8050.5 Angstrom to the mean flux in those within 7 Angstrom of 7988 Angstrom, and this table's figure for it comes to 0.01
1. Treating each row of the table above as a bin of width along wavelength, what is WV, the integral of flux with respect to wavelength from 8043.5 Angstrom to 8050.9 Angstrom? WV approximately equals 236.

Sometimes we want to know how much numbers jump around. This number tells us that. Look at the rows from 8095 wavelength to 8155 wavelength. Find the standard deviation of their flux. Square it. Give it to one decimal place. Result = 0.4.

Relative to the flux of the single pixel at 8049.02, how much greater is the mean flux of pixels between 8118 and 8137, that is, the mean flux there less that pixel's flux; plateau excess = 0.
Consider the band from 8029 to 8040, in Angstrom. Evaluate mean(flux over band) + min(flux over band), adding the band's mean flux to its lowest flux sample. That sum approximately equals 65.3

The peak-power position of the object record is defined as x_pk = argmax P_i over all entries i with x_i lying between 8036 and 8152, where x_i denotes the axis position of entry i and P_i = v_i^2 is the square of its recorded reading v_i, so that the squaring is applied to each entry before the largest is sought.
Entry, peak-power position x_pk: 8060.15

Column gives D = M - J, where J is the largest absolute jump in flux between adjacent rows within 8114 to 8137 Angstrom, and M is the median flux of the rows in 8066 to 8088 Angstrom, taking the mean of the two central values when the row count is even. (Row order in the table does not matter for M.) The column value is 29.5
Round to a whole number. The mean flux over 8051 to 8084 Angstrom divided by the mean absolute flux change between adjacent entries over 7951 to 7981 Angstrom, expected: 34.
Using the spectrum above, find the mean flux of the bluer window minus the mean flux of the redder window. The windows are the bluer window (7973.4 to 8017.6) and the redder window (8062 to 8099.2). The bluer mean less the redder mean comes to 1.06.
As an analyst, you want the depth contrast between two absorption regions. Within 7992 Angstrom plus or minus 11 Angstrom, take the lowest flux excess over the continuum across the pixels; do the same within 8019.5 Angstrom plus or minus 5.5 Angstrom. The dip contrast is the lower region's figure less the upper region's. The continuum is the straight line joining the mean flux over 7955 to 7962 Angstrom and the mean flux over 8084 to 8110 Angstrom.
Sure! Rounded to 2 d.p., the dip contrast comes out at -1.43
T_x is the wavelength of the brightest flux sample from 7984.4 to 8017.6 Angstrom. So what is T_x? 7986.26 Angstrom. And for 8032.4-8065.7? 8034.21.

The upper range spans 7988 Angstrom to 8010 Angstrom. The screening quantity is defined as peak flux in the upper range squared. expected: 1031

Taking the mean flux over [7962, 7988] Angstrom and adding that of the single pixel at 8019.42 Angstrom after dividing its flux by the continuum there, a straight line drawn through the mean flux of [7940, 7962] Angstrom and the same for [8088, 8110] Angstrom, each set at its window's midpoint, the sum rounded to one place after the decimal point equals 33.1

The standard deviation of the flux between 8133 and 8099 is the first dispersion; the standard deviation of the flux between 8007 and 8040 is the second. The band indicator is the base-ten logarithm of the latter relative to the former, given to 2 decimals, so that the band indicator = 0.20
